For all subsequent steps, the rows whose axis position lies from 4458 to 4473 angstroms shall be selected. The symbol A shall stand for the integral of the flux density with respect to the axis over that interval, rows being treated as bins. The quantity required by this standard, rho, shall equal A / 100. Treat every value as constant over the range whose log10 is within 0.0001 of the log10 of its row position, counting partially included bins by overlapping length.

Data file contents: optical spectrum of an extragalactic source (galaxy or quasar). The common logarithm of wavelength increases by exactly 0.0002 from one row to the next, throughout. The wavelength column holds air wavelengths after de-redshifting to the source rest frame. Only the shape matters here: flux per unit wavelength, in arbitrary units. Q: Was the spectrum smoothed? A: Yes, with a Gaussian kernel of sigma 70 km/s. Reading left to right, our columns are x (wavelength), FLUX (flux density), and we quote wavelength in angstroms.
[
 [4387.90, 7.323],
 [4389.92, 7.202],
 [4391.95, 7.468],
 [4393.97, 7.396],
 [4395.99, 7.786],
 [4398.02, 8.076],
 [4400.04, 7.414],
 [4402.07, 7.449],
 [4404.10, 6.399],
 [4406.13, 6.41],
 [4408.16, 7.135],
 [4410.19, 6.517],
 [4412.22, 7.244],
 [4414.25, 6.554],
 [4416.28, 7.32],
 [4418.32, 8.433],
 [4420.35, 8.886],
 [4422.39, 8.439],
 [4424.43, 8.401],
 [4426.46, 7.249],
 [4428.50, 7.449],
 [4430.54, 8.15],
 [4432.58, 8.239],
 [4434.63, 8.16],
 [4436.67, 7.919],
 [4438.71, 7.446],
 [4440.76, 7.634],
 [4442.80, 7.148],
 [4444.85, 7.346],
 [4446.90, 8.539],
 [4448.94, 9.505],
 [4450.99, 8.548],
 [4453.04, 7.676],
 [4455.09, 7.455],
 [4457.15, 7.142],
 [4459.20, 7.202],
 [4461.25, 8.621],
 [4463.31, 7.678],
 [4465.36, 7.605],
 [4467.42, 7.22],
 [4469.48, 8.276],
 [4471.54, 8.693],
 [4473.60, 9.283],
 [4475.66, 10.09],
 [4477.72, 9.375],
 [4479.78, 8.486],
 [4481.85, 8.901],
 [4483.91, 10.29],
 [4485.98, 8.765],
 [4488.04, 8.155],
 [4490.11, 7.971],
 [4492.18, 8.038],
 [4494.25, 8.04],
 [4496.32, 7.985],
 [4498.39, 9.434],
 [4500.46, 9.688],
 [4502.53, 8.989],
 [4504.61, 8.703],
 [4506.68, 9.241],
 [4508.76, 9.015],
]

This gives 1.2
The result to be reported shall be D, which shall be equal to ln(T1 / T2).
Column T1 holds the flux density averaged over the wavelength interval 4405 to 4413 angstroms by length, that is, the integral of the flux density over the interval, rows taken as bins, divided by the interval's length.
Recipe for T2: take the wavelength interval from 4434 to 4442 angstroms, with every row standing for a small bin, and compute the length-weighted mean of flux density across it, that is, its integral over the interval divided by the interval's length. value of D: -0.131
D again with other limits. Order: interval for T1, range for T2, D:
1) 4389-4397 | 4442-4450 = -0.090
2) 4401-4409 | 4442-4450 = -0.177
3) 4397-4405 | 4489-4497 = -0.086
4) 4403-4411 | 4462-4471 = -0.160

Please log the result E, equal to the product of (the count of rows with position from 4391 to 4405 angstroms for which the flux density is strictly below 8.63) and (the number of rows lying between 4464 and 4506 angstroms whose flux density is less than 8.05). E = 42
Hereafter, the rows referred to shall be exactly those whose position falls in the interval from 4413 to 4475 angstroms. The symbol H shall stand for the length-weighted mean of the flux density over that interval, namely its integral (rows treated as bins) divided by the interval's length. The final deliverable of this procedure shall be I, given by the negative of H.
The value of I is -8.0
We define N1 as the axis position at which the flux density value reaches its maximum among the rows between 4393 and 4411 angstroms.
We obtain 4398.02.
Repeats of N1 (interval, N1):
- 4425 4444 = 4432.58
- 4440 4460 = 4448.94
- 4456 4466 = 4461.25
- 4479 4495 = 4483.91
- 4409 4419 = 4418.32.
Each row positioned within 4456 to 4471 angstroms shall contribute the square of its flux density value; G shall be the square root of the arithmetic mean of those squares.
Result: 7.70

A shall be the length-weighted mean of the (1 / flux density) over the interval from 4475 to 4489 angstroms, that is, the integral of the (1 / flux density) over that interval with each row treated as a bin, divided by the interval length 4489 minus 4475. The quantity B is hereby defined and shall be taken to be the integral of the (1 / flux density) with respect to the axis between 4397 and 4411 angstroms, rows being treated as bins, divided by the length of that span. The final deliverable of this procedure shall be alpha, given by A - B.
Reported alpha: -0.032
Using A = 0.110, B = 0.142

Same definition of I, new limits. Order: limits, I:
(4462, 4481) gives -8.5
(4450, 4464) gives -7.8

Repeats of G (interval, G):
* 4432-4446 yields 7.71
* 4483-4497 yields 8.50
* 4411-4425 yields 7.94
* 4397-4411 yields 7.08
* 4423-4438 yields 7.95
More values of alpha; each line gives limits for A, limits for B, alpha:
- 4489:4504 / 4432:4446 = -0.013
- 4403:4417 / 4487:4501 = 0.028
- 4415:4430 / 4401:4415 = -0.021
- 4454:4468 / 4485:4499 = 0.012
